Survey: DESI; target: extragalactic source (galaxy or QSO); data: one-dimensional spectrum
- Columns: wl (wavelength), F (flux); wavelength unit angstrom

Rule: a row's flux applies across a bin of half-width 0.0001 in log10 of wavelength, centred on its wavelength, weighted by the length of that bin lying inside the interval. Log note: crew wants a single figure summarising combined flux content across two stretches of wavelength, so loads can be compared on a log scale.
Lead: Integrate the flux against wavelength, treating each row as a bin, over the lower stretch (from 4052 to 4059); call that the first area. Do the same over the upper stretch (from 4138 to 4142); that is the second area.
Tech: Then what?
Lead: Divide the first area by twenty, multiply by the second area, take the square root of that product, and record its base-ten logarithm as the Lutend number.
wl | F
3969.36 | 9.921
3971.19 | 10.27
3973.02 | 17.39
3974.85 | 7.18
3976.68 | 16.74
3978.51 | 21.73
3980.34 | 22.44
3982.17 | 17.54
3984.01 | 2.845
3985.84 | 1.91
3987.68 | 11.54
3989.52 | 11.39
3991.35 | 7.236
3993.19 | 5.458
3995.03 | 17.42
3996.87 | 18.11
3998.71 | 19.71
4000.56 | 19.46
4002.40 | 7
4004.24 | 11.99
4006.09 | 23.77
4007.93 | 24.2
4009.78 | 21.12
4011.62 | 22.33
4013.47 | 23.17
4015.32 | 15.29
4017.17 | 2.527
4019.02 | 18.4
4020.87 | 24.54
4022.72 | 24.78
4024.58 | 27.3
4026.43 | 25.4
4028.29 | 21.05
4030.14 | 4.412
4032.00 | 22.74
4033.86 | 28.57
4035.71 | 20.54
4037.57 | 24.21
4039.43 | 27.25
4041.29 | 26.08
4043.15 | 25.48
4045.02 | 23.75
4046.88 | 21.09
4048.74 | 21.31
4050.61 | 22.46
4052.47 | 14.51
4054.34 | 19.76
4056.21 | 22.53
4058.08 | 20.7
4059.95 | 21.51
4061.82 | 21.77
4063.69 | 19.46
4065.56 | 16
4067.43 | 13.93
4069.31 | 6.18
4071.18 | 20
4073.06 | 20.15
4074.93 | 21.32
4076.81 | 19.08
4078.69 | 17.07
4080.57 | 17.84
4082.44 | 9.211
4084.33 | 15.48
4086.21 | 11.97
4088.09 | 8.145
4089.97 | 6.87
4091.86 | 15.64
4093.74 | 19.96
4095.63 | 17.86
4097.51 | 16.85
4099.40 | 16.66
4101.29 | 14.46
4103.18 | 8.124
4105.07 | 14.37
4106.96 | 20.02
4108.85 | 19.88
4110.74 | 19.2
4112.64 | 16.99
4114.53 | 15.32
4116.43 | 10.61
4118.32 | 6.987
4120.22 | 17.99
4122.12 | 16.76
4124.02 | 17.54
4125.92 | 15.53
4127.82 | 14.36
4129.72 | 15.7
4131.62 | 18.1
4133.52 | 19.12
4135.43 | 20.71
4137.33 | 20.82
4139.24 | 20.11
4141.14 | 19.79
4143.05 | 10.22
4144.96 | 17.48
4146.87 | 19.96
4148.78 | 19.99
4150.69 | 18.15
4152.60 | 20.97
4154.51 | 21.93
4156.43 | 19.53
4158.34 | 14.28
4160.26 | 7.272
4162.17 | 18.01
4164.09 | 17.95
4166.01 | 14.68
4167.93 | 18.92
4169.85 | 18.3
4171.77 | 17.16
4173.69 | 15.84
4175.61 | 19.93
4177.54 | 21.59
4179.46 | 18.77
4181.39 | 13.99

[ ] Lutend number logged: 1.37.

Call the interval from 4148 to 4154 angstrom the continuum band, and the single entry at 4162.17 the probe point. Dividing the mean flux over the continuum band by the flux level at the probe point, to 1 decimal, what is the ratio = 1.1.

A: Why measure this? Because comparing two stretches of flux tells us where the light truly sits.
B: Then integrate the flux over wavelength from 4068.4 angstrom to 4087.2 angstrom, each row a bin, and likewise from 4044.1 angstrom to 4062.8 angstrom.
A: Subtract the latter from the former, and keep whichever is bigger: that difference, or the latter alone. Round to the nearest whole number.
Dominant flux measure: 391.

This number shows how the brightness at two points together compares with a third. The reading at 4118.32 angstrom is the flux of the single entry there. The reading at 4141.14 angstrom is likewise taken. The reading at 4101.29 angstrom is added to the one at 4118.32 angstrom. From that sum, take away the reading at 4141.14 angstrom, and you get 2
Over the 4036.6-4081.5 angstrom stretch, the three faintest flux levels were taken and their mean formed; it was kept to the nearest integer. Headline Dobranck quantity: 12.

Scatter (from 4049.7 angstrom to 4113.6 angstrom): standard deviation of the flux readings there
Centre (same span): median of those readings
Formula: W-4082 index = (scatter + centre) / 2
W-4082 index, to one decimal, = 11.0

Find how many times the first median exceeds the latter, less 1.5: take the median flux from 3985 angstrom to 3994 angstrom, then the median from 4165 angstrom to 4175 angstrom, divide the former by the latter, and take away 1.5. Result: -1.08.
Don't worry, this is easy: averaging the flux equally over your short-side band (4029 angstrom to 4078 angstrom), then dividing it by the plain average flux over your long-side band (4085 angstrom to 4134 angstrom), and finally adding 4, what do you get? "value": 5.33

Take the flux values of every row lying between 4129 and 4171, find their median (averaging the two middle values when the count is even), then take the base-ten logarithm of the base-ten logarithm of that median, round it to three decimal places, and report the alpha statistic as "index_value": 0.104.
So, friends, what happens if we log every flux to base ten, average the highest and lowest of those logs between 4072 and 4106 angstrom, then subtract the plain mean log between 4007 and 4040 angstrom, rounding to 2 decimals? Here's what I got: -0.18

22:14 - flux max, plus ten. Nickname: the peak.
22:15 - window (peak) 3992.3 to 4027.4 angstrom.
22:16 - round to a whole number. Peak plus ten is 37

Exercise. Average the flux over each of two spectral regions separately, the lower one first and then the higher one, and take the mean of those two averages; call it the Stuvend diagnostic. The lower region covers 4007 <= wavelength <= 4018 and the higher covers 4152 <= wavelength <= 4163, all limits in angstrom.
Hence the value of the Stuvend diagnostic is 17.6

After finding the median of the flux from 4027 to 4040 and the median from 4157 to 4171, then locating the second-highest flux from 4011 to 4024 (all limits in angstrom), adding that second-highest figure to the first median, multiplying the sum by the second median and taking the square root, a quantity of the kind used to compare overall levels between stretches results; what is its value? 29.1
